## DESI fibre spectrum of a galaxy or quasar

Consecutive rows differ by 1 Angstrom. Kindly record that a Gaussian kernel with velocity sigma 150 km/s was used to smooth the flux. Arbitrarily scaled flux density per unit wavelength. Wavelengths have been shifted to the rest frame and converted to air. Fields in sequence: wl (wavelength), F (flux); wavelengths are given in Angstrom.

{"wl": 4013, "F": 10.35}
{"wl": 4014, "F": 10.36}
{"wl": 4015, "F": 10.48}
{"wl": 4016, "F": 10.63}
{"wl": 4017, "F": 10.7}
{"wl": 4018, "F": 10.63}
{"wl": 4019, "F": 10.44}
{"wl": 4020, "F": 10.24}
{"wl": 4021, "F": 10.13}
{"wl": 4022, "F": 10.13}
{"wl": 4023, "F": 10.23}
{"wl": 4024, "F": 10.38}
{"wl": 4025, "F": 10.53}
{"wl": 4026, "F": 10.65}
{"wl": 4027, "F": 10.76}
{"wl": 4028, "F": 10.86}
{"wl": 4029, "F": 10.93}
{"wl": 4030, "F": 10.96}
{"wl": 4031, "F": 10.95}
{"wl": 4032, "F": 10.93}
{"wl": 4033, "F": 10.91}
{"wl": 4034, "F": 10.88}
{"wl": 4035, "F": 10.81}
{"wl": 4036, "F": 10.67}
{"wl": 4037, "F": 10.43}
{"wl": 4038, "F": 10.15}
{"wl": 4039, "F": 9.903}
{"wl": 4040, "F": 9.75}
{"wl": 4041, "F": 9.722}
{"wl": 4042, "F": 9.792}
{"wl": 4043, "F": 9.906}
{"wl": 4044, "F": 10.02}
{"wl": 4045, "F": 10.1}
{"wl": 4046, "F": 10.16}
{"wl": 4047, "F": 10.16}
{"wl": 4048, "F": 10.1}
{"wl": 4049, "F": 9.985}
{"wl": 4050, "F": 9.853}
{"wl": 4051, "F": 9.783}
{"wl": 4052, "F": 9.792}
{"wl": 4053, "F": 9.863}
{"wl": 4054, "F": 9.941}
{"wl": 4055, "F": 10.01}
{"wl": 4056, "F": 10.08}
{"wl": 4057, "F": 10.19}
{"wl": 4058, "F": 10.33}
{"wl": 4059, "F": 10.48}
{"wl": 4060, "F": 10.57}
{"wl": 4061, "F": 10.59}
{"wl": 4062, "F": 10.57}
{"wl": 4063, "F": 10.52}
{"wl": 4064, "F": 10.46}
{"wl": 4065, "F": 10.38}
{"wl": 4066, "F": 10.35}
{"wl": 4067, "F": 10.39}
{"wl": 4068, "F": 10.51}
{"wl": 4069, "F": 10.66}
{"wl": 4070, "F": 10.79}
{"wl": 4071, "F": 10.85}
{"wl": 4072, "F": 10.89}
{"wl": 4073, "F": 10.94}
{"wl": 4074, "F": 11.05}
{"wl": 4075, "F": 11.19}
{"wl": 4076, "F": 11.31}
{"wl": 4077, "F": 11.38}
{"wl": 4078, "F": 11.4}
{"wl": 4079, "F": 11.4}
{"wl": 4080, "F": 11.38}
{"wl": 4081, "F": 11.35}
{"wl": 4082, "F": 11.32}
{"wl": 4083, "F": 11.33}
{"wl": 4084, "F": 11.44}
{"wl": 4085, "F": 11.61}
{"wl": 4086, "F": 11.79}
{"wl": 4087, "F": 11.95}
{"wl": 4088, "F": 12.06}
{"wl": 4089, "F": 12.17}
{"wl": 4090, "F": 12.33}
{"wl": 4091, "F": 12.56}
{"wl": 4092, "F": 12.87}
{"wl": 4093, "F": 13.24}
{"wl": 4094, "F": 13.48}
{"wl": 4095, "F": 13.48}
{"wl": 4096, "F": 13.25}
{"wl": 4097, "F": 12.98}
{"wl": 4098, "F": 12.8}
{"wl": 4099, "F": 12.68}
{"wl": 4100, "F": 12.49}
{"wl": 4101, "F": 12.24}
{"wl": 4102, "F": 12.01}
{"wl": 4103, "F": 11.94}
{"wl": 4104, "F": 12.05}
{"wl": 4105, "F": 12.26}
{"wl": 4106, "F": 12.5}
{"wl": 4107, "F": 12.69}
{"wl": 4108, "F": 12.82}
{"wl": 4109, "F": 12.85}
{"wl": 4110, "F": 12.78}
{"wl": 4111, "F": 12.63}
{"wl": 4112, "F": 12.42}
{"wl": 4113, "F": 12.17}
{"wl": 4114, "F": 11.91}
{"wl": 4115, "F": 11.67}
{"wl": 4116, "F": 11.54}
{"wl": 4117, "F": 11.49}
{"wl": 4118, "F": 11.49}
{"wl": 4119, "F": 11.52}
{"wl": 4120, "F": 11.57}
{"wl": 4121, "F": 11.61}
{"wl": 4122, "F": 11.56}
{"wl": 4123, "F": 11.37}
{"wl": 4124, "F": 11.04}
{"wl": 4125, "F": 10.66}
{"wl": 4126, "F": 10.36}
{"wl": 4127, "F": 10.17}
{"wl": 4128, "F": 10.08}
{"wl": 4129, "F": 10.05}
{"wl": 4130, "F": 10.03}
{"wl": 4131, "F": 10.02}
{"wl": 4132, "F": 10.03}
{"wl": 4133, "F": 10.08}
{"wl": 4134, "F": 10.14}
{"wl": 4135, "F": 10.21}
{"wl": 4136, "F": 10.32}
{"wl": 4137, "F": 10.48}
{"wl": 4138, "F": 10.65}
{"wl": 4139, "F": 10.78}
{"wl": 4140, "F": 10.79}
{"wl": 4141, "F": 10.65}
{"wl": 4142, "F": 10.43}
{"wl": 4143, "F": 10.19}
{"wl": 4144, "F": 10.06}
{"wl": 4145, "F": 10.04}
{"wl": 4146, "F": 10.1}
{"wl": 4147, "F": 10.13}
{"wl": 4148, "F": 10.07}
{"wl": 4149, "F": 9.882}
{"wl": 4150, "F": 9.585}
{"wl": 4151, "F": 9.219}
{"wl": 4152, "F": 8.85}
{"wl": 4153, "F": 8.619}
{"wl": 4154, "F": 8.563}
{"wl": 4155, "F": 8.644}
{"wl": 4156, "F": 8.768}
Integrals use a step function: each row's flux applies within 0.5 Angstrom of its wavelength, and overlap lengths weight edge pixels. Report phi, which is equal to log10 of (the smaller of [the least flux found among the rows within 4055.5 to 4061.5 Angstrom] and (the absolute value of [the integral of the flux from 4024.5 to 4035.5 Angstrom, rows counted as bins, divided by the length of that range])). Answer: 1.00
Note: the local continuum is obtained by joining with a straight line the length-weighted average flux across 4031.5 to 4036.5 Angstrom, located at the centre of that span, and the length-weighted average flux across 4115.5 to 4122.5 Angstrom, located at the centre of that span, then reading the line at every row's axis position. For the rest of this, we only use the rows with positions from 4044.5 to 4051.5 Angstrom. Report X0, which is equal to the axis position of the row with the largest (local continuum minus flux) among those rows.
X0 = 4051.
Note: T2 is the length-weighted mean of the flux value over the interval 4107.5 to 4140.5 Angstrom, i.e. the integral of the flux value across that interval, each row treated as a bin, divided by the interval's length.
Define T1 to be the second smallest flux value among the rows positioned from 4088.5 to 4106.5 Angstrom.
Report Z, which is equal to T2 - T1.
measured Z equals -0.9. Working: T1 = 12.01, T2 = 11.1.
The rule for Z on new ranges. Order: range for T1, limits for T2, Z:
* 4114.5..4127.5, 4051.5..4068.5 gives -0.1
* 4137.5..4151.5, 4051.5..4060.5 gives 0.6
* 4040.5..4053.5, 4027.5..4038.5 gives 1.0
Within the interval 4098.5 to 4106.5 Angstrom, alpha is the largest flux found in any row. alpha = 12.68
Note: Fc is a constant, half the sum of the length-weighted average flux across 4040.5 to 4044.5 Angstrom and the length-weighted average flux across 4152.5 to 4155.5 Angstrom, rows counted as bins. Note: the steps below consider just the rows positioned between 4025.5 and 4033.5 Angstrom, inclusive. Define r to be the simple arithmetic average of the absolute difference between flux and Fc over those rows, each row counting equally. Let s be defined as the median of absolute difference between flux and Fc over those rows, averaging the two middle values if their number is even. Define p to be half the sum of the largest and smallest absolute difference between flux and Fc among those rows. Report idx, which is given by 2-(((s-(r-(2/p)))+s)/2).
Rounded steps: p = 1.6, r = 1.6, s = 1.7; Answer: 0.49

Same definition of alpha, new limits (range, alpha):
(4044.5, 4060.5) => 10.57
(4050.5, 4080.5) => 11.4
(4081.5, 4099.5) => 13.48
